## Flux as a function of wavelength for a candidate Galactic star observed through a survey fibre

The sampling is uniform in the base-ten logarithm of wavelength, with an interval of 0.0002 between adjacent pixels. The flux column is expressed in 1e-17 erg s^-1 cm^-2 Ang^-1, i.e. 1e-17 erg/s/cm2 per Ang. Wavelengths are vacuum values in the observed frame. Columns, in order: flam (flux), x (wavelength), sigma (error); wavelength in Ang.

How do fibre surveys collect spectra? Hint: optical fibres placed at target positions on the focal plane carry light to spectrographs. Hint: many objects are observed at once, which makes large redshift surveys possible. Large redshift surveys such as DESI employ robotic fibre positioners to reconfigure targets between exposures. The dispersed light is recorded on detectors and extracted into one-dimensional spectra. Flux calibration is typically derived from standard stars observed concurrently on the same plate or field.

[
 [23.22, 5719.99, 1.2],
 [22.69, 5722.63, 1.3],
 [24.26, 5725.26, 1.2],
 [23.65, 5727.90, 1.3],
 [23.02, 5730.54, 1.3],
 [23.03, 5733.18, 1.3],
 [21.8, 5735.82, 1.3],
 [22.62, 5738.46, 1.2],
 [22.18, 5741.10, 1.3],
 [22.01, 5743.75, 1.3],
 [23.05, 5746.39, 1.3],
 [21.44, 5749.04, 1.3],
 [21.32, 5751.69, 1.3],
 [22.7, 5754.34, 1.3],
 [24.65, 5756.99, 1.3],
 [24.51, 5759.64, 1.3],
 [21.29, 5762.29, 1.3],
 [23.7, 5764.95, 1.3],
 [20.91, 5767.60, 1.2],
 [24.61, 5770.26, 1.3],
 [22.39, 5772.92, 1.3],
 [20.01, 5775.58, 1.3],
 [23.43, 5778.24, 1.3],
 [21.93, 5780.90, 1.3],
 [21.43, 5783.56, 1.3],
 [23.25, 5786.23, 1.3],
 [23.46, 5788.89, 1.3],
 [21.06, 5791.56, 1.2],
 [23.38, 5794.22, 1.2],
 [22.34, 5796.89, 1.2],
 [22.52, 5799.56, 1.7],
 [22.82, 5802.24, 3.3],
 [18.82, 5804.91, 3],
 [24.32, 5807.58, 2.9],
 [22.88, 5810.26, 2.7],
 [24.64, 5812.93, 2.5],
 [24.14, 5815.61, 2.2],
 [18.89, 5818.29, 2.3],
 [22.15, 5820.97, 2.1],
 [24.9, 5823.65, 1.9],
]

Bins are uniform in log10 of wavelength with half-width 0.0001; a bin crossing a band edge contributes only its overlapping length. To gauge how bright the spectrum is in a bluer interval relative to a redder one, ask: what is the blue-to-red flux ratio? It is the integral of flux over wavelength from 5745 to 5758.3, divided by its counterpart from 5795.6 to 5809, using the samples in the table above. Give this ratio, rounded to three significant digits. 1.01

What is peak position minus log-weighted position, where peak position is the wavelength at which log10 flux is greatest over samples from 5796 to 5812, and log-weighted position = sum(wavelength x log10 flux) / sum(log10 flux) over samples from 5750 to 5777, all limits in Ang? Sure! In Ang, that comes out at 44.0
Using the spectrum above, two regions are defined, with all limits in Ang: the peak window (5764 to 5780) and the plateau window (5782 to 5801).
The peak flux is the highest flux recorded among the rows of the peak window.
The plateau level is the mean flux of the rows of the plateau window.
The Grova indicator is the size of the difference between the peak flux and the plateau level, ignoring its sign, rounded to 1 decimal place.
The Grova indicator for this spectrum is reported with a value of 2.1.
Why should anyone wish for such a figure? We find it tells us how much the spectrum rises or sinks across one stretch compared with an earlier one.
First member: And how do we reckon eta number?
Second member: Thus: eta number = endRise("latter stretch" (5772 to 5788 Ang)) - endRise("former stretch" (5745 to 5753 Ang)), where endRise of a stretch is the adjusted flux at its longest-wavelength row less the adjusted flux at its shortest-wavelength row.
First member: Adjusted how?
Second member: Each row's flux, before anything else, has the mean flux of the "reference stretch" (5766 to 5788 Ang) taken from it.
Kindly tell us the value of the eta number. 3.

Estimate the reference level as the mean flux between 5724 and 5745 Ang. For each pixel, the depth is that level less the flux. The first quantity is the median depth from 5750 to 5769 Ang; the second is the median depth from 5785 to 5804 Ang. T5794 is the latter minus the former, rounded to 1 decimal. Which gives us -0.1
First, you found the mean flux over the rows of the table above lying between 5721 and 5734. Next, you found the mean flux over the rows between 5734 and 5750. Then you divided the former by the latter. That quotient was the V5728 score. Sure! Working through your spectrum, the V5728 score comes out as 1.05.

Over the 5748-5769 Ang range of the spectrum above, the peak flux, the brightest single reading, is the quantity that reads 24.65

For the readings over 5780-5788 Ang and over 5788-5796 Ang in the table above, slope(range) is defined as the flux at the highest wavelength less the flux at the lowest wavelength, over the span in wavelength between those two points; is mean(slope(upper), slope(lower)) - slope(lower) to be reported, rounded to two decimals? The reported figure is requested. -0.13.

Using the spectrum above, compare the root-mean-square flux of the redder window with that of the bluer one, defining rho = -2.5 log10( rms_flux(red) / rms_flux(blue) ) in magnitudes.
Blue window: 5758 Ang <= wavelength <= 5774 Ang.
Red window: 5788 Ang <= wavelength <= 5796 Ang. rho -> 0.01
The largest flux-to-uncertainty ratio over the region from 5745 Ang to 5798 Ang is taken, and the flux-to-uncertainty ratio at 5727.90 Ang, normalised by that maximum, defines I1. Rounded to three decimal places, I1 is 0.934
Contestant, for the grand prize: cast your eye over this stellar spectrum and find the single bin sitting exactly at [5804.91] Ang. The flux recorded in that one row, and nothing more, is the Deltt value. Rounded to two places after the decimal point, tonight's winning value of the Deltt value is 18.82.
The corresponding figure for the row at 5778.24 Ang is 23.43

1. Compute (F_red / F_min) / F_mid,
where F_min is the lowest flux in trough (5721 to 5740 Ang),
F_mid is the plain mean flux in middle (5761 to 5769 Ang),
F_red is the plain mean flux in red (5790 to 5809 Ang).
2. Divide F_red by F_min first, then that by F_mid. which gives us 0.0463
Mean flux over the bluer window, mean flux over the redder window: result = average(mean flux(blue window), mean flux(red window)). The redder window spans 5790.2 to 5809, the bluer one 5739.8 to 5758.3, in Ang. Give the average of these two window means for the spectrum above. 22.33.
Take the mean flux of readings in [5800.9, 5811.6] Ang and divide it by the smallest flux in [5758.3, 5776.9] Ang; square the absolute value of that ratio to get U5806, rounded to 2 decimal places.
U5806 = 1.23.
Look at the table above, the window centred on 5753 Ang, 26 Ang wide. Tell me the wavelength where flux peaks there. 5756.99 Ang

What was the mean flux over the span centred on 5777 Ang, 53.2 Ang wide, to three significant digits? 22.6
